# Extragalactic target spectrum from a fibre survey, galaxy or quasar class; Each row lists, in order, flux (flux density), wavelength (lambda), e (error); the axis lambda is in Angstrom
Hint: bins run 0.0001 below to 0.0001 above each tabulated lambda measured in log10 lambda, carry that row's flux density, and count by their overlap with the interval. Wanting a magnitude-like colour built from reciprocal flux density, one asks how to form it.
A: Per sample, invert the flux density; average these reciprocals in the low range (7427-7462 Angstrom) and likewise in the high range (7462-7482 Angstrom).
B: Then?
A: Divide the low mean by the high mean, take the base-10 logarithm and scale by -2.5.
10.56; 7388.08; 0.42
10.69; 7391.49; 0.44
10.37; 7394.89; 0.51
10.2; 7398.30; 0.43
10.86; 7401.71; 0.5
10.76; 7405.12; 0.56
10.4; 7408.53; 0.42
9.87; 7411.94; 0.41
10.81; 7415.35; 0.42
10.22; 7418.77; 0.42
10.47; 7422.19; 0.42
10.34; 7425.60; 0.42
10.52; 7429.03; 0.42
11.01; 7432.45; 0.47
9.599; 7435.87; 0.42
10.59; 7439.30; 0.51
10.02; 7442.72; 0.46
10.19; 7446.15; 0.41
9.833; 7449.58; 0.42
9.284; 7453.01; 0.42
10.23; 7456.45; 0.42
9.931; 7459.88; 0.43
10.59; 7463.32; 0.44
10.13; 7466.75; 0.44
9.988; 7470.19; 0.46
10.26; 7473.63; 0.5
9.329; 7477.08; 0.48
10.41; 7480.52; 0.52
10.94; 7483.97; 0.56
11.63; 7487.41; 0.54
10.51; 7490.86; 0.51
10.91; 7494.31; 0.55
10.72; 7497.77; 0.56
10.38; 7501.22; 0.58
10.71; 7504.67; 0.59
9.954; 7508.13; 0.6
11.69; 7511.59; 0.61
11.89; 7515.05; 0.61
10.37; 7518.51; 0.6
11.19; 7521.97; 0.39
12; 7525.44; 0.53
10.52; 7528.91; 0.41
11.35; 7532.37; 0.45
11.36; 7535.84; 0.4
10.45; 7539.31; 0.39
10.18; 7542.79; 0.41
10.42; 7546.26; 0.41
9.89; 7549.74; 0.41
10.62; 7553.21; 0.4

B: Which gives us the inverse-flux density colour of 0.00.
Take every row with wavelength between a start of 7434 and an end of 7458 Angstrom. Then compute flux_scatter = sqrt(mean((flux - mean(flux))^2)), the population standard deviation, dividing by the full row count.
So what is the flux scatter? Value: 0.40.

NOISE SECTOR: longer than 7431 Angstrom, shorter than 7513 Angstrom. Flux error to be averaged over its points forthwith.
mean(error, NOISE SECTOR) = 0.496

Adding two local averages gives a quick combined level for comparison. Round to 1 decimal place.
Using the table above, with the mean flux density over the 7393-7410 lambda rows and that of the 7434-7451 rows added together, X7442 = 20.6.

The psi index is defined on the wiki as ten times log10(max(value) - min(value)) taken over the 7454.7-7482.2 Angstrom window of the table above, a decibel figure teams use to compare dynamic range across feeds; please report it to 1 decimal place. 1.0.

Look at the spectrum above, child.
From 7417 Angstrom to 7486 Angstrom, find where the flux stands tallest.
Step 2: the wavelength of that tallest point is 7432.45 Angstrom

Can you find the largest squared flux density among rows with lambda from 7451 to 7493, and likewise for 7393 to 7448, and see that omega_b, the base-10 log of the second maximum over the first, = -0.048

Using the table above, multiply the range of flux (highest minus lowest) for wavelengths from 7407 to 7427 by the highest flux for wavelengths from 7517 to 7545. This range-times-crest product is 11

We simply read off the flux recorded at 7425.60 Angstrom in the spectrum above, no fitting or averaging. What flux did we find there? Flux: 10.34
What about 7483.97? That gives 10.94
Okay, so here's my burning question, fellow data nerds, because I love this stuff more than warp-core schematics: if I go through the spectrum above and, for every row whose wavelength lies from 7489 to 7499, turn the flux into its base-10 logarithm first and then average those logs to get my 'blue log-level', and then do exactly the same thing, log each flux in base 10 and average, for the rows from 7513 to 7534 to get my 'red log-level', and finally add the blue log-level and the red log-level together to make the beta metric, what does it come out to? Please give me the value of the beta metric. 2.08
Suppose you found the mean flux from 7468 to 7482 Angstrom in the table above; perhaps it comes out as 10.0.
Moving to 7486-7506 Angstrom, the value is 10.8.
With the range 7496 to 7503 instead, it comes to 10.6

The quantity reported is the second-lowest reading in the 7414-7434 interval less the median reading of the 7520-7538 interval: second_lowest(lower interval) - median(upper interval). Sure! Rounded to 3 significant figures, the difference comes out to -1.01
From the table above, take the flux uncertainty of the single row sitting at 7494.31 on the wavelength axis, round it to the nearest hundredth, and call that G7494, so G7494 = 0.55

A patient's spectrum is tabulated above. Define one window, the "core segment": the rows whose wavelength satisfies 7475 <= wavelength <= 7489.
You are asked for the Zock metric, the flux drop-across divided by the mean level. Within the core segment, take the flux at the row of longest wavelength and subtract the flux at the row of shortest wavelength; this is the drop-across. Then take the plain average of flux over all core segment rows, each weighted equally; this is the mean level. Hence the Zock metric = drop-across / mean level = 0.218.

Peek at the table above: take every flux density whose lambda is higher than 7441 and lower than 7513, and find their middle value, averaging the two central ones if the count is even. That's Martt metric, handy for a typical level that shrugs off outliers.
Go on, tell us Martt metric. 10.3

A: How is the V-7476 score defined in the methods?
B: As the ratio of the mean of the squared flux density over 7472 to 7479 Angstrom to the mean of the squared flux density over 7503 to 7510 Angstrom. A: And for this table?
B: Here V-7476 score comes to 0.90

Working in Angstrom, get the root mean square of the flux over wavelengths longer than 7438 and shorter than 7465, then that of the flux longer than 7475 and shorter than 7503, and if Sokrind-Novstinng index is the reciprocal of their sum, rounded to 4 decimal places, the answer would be 0.0483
